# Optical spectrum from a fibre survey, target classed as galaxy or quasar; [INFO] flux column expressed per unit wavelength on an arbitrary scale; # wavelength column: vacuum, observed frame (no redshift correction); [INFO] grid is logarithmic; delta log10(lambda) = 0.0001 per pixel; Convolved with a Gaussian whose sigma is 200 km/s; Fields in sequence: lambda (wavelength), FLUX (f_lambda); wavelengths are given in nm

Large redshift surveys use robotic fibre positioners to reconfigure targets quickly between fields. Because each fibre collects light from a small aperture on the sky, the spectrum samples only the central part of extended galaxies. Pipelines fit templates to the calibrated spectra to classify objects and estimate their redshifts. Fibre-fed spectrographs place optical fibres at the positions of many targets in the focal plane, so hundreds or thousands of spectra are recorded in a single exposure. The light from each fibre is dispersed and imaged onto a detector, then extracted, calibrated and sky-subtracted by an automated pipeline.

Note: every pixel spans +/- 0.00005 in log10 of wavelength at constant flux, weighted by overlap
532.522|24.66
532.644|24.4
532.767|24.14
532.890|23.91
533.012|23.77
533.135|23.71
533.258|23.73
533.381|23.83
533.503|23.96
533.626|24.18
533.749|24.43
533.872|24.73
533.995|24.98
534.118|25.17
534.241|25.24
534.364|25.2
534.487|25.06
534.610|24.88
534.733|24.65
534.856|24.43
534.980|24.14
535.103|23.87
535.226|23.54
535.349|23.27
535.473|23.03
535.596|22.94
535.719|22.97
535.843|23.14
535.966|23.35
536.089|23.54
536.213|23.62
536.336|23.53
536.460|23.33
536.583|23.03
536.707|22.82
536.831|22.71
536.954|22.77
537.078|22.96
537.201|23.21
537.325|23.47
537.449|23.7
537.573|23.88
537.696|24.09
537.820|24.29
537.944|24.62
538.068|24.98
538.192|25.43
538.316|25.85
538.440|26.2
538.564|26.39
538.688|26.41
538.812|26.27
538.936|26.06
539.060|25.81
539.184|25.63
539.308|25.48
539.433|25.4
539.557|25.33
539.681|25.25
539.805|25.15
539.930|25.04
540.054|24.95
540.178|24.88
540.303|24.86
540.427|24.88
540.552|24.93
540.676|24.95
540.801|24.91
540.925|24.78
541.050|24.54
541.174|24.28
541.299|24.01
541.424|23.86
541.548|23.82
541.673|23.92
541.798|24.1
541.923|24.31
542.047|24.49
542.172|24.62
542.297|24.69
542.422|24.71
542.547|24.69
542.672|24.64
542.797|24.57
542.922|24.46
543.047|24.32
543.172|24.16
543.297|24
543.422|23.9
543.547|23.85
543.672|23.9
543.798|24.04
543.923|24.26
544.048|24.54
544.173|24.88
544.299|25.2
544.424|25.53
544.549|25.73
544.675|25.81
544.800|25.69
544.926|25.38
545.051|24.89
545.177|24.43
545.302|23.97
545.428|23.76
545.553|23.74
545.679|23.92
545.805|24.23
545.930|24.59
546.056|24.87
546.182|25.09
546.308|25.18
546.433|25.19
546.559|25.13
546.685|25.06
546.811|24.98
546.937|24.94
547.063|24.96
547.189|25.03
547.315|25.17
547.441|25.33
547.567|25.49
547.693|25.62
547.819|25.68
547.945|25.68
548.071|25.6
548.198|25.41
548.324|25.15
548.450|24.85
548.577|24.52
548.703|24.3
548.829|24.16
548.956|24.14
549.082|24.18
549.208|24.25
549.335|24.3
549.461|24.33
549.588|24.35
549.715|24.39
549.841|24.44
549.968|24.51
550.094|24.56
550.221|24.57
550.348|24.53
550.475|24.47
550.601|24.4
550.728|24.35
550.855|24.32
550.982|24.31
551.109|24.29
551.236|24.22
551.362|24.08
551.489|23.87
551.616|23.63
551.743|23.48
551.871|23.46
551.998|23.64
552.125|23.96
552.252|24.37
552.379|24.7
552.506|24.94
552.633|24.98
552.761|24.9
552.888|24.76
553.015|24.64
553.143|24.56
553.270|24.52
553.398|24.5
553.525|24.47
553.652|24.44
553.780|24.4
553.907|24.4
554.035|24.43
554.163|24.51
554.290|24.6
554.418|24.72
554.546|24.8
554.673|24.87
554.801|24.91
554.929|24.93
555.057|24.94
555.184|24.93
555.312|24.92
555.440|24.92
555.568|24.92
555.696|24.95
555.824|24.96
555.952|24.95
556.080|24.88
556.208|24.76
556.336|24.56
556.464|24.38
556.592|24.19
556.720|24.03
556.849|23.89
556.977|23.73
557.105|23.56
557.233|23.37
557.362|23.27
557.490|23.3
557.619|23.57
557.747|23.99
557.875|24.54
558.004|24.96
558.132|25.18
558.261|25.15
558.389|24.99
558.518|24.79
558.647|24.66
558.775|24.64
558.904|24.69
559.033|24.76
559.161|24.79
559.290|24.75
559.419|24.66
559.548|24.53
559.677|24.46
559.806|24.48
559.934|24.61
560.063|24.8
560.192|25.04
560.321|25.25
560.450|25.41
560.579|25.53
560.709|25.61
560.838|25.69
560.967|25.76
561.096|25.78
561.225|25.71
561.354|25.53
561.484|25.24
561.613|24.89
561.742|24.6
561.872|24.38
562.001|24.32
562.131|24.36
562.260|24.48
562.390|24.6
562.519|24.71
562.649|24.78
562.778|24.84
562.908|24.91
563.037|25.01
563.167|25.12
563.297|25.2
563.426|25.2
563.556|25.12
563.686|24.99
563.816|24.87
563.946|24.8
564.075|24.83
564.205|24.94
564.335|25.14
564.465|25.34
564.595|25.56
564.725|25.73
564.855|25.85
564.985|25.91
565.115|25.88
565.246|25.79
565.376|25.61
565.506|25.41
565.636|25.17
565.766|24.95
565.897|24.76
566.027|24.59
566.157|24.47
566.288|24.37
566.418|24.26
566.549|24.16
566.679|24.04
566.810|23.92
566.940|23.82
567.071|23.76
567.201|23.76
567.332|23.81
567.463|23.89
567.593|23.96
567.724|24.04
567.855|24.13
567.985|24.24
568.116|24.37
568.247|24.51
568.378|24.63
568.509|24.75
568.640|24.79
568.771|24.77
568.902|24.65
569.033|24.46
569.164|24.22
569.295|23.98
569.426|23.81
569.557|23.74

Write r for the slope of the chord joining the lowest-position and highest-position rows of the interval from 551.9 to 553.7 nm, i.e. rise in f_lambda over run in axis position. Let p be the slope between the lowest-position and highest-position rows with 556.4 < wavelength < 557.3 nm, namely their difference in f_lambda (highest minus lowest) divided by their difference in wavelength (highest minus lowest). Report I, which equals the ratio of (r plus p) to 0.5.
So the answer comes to -1.7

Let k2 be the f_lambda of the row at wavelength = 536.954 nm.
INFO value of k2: 22.77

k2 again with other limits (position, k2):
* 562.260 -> 24.48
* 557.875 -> 24.54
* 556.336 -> 24.56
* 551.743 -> 23.48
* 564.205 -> 24.94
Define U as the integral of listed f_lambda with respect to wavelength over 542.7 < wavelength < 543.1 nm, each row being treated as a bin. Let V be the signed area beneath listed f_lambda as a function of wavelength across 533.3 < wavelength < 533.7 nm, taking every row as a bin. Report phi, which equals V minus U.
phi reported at -0.2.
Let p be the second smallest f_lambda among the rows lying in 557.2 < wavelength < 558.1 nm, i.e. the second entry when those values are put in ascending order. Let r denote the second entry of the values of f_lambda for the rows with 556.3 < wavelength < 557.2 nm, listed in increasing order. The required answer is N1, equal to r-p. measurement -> 0.4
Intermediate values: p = 23.3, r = 23.73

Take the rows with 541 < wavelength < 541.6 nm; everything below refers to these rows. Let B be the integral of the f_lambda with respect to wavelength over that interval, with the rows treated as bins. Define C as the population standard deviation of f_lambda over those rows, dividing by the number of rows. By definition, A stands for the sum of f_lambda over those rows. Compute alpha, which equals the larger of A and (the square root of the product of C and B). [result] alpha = 121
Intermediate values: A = 121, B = 14.5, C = 0.27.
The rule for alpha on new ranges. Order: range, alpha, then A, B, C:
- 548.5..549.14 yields 121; 121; 15.5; 0.14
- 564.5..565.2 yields 129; 129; 18.0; 0.13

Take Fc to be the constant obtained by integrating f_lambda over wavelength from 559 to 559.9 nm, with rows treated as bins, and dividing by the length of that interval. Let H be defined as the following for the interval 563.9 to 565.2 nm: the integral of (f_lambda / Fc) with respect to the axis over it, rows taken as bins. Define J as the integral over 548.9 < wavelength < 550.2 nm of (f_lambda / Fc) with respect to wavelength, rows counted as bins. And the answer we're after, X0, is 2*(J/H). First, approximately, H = 1.34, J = 1.28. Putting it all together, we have 1.92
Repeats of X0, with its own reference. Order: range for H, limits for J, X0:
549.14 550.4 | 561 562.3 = 2.11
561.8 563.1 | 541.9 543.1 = 1.84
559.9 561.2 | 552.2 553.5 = 1.95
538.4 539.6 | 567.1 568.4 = 2.02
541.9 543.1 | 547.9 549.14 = 2.09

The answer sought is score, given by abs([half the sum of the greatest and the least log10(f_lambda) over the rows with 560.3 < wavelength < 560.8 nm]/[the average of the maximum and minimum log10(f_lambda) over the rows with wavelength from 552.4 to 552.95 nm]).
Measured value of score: 1.01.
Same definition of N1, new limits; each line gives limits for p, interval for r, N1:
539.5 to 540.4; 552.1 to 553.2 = -0.5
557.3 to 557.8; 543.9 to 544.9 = 1.2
